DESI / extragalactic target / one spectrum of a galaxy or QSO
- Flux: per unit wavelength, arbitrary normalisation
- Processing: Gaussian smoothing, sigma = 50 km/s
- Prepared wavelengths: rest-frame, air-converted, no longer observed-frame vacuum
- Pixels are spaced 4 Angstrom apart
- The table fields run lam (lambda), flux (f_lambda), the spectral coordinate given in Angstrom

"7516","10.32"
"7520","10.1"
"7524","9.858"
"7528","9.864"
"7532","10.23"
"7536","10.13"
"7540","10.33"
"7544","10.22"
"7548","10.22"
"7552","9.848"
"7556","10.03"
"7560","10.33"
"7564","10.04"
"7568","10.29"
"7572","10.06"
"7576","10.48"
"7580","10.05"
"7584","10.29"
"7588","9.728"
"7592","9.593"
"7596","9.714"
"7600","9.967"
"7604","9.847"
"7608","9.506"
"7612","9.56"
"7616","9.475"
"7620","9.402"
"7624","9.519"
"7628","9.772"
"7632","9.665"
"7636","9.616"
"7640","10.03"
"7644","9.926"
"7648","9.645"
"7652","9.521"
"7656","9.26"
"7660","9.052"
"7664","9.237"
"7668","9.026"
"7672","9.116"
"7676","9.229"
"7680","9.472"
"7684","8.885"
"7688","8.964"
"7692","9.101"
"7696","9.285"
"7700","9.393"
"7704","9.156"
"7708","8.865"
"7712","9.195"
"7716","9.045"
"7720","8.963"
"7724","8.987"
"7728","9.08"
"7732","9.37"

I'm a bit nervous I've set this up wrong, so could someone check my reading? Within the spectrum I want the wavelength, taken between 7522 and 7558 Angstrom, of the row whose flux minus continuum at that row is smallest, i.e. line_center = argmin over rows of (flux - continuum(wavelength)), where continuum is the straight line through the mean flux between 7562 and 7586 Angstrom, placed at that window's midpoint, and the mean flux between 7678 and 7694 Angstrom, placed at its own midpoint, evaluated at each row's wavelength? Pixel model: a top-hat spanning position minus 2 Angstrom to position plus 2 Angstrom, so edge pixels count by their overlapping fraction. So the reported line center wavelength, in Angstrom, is 7524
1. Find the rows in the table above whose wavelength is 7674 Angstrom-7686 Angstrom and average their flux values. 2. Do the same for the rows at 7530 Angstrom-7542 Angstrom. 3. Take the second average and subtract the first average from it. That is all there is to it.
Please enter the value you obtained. 1.03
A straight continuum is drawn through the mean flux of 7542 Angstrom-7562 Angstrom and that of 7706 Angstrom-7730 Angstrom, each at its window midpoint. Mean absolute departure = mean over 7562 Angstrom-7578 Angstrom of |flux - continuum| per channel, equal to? 0.21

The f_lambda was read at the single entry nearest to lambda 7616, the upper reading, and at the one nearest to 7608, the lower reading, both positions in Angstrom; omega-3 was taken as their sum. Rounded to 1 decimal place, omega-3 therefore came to 19.0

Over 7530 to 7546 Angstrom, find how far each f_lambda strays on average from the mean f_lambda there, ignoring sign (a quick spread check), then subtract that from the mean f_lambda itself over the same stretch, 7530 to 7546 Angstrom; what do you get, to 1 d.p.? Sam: 10.2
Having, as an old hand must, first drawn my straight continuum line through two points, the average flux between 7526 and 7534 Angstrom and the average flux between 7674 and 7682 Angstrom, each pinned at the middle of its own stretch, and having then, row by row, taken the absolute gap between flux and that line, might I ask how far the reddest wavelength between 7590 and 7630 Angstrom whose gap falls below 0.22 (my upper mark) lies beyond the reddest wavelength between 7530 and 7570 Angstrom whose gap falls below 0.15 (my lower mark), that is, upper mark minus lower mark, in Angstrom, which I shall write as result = 72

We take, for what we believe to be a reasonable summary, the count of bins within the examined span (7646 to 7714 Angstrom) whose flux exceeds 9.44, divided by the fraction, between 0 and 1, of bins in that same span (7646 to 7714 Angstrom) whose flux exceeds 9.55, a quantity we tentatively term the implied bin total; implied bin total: 51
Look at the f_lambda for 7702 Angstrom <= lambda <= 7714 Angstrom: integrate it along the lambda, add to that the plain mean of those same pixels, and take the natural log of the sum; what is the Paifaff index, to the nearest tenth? 4.8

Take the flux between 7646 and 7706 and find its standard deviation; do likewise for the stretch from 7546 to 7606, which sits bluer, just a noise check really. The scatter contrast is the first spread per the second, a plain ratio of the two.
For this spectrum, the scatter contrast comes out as 0.84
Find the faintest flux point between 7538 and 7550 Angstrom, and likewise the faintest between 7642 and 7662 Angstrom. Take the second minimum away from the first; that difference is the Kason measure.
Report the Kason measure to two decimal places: 1.17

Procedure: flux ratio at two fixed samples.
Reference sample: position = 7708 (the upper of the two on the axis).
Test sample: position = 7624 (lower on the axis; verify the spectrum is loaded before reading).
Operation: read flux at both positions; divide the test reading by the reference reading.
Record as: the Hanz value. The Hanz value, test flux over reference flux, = 1.07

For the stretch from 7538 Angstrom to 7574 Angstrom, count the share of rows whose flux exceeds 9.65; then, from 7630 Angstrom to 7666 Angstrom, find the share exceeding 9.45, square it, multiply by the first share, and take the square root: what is 0.67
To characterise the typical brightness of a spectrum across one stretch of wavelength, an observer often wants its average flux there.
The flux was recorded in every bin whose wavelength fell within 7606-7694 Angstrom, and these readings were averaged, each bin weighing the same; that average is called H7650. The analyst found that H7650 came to 9.4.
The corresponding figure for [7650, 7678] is 9.2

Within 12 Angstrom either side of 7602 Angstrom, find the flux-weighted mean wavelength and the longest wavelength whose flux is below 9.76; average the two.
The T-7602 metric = 7607.0 Angstrom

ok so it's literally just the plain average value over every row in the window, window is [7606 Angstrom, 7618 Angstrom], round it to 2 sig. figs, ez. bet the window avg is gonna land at 9.5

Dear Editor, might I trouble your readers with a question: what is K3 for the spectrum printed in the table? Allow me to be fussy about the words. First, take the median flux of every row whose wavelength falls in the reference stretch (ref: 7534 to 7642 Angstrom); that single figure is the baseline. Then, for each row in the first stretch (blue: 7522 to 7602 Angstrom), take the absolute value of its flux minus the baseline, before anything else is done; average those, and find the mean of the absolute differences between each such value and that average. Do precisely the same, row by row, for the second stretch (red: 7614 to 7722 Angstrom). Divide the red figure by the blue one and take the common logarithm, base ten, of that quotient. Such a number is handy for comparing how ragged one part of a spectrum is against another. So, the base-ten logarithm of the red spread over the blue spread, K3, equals 0.35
